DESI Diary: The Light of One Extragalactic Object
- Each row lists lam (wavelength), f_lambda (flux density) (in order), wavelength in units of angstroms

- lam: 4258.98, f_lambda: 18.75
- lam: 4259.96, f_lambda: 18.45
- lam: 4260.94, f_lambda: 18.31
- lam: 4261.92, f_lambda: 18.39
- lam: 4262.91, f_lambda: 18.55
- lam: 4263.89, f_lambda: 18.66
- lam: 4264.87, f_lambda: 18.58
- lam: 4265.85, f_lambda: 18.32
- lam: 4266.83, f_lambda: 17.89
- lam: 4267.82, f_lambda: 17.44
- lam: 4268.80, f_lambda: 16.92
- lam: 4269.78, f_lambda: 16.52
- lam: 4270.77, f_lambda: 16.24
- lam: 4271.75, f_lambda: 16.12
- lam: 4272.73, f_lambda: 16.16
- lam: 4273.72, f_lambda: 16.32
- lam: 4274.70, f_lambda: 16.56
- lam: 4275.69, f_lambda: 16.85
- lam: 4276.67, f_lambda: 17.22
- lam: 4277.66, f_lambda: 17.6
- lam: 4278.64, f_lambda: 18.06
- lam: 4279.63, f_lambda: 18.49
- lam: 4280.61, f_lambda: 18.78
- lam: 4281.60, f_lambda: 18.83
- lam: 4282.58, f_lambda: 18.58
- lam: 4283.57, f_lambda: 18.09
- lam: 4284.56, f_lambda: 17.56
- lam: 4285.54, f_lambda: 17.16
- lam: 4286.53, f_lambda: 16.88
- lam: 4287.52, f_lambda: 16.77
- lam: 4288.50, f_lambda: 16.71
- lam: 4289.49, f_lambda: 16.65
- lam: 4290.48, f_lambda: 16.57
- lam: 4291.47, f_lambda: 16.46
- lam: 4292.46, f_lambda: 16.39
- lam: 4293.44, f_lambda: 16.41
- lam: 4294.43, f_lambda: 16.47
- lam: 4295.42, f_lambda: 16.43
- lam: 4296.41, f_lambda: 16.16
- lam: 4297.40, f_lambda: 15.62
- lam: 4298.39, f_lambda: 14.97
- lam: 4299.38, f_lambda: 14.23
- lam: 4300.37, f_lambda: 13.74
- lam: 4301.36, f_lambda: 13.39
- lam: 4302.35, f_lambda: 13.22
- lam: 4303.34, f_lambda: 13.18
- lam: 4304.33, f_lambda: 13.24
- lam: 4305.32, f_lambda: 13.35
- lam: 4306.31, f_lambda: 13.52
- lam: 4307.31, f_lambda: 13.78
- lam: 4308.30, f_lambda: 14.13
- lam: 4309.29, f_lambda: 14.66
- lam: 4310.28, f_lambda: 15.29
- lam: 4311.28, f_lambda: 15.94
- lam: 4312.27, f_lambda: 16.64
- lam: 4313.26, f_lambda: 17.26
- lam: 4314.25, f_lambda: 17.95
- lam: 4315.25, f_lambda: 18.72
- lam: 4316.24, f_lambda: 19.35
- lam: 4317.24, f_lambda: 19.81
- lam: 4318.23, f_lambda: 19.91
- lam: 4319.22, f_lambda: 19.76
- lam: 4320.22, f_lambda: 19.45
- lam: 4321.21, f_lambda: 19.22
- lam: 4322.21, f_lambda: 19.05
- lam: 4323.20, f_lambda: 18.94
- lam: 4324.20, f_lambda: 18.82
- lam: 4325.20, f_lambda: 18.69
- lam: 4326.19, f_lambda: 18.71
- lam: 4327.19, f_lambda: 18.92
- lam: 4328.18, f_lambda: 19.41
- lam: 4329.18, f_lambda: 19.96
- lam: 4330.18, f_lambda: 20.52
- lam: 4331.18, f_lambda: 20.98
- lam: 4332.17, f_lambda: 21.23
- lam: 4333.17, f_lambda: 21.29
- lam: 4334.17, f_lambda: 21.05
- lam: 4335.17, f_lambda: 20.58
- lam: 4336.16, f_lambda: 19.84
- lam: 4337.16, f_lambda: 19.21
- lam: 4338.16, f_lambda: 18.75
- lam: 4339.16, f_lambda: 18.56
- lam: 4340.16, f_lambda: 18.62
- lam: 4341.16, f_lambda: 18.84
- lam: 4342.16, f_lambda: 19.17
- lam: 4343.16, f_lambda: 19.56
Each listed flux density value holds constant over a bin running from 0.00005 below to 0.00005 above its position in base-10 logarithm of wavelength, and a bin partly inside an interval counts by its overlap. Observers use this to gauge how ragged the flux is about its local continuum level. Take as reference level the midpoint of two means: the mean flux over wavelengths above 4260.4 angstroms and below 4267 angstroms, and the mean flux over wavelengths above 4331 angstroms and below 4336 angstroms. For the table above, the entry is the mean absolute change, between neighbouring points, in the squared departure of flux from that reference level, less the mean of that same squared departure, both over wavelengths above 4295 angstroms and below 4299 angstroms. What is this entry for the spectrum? -12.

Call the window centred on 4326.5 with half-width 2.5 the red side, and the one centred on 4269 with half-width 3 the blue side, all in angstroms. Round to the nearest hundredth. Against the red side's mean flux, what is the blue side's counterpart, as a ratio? 0.89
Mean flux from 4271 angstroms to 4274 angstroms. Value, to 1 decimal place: 16.2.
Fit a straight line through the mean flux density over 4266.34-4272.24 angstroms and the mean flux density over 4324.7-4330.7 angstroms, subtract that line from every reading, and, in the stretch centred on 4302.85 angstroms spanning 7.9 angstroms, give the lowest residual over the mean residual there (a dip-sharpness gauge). 1.07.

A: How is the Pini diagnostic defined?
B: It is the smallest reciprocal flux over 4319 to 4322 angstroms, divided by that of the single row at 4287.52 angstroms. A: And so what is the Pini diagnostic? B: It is 0.85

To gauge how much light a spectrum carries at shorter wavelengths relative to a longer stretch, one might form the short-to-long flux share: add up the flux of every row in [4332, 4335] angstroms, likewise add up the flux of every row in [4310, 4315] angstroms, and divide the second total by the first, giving 1.3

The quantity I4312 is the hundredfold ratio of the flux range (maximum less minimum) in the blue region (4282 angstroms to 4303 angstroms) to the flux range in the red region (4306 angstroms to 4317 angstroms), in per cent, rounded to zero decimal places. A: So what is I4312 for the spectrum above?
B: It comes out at 92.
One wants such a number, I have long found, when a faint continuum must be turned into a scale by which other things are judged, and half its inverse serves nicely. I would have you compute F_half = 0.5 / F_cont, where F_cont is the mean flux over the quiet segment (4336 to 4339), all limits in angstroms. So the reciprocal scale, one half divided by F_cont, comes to 0.026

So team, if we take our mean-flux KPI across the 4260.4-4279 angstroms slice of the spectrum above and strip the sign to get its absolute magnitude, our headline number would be 17.4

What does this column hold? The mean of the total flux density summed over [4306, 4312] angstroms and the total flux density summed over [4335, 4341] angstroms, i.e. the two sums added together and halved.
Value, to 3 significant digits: 101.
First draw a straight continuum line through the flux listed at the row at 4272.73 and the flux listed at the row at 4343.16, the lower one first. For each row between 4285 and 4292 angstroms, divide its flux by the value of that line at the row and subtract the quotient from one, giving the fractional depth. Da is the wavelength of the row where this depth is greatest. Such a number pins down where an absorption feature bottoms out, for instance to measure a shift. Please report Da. 4291.47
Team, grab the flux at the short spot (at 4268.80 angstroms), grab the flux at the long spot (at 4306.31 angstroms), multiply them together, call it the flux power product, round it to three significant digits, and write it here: 229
